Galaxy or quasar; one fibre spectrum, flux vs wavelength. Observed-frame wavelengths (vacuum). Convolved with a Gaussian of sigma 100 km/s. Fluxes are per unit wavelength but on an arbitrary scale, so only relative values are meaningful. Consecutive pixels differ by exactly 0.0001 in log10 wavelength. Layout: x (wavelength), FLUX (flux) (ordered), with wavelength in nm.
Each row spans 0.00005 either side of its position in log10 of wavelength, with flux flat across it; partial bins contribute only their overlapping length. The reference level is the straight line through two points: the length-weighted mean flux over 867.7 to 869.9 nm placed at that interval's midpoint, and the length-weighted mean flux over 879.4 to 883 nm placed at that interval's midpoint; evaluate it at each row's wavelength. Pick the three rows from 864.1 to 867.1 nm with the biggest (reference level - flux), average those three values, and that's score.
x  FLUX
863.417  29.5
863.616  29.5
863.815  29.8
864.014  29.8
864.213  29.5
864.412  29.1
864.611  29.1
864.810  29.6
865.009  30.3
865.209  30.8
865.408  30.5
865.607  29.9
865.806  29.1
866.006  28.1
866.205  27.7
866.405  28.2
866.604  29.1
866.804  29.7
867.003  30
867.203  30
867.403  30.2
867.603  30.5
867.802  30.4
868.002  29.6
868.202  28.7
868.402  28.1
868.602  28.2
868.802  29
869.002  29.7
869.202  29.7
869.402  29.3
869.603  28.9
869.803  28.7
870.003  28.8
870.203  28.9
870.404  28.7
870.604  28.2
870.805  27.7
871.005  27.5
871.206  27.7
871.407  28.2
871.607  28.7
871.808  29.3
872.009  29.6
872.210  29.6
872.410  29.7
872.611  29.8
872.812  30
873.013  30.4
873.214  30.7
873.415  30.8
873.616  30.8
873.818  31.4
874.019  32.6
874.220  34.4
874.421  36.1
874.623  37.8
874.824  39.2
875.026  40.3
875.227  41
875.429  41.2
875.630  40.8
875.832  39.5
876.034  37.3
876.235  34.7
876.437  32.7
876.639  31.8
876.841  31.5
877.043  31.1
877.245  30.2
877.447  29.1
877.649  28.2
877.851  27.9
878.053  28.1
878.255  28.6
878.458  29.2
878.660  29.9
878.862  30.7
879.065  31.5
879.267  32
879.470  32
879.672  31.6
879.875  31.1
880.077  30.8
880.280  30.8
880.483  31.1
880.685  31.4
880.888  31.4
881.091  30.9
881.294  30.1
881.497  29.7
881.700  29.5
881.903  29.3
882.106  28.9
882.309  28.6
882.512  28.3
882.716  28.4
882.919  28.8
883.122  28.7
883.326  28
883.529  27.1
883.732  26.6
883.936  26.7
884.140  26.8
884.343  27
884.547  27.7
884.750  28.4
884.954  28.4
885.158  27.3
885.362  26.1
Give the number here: 0.9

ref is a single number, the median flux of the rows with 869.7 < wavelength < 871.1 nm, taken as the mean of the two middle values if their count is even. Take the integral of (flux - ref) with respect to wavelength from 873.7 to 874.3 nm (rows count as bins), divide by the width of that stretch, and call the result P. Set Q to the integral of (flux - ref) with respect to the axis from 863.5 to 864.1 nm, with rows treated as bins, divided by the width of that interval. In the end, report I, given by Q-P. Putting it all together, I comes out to -3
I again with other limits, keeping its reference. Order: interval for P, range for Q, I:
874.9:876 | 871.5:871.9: -11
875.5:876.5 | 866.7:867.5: -7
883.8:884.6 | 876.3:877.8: 4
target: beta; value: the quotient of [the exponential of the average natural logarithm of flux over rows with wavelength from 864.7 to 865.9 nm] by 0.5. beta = 60.1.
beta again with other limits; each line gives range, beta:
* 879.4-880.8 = 62.5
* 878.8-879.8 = 63.1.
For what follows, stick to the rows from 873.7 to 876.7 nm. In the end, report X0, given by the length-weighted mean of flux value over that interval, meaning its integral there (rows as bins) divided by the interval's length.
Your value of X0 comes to 36.7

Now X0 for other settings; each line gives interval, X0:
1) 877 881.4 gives 30.3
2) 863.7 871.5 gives 29.2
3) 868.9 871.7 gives 28.6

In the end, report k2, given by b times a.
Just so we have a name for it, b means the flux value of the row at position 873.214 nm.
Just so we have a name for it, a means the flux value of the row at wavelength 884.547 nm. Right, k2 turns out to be 850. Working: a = 27.7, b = 30.7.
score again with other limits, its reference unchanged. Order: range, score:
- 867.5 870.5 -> 0.8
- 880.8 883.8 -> 3.1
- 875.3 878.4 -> 1.8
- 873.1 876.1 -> -1.3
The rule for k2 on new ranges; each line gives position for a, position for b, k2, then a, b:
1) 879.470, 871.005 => 880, 32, 27.5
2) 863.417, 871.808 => 864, 29.5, 29.3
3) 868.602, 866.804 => 838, 28.2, 29.7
